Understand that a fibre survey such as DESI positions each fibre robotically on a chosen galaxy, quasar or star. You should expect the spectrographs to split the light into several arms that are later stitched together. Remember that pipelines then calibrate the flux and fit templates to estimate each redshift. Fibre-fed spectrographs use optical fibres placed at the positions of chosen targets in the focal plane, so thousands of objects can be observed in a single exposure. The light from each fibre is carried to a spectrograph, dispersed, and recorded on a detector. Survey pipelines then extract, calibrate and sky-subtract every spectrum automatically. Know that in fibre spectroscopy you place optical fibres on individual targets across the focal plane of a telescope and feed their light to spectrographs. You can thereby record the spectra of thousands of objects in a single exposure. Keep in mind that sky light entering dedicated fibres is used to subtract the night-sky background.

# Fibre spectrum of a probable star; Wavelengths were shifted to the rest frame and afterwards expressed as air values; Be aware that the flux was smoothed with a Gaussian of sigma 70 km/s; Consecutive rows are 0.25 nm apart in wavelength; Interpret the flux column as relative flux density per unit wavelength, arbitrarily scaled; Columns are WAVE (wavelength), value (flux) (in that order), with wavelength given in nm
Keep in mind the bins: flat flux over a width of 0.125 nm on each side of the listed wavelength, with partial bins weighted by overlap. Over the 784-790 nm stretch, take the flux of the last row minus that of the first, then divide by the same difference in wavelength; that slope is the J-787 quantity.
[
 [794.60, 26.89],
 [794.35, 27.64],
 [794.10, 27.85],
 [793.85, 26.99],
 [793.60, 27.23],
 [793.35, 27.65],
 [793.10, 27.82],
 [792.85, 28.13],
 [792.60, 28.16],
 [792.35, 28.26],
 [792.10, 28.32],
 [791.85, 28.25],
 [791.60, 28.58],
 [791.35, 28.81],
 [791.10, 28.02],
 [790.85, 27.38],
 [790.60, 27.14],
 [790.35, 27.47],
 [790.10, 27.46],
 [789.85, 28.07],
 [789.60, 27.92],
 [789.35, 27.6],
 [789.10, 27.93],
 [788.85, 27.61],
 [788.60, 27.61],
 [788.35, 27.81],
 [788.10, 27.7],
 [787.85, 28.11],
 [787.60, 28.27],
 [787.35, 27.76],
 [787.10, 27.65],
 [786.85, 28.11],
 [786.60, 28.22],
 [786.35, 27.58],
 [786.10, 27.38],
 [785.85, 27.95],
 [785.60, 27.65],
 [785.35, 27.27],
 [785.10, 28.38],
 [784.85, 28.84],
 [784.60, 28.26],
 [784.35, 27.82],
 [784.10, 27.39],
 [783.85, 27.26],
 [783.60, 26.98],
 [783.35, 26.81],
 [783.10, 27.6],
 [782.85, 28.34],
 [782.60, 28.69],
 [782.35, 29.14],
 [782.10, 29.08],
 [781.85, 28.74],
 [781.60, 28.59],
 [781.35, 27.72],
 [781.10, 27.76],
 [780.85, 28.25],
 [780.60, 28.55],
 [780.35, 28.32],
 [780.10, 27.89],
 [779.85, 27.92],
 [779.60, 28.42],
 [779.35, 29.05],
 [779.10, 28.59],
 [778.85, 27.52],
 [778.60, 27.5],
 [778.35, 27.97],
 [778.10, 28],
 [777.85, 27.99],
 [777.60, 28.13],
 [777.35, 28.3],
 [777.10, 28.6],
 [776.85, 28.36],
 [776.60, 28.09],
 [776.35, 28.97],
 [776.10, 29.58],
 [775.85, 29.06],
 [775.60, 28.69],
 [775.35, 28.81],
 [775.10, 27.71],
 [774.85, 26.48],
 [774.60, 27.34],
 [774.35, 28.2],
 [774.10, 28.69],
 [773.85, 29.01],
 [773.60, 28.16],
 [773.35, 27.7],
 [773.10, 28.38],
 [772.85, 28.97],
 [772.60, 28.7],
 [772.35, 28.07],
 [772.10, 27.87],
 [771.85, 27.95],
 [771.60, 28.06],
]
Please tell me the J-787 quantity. 0.12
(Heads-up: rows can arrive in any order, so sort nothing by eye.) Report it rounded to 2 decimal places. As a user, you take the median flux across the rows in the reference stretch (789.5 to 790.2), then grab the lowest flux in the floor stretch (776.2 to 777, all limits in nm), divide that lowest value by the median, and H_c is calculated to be 1.01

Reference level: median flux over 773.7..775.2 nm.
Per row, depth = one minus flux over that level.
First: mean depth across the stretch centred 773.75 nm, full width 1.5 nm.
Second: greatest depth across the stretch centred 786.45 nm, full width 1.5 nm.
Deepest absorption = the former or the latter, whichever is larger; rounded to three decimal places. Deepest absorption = 0.021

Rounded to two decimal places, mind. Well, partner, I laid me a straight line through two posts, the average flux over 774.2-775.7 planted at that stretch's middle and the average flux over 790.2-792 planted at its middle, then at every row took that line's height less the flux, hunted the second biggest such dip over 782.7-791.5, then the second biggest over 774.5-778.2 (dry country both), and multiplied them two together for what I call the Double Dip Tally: 0.49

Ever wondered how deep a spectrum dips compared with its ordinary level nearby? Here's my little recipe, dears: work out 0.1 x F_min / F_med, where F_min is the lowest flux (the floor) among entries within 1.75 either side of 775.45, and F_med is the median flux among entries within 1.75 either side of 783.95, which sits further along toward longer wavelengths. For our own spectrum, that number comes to 0.0955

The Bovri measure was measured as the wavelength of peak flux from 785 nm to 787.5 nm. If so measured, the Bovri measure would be 785.10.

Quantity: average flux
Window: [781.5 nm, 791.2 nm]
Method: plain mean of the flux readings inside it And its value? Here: 27.9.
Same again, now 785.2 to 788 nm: 27.8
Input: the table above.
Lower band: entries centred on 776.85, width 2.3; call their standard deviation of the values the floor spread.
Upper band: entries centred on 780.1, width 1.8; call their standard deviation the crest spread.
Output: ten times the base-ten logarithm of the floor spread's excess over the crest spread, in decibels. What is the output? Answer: -9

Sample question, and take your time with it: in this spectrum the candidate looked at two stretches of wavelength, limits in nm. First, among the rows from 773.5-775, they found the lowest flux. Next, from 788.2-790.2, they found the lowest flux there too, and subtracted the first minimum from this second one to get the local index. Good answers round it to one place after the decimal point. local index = 1.0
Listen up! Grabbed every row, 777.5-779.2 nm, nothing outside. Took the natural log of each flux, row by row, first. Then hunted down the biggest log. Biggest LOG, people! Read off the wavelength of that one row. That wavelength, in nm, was 779.10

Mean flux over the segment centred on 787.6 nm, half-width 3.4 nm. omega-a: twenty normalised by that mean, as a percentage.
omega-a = 71.9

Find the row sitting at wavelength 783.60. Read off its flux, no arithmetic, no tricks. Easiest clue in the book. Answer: 26.98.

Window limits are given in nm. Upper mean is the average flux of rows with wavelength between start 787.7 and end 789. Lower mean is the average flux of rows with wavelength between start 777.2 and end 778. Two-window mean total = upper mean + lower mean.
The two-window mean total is 55.9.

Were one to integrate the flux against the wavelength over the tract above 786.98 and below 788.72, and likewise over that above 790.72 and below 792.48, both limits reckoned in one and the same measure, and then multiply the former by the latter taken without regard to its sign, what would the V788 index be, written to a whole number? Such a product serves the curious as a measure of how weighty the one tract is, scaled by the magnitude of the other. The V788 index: 2407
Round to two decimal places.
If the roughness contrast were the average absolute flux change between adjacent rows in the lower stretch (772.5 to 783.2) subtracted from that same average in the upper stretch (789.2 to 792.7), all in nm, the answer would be -0.15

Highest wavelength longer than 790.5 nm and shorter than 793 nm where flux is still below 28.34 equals 792.85 nm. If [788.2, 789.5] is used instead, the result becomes 789.35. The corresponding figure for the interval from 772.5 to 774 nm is 773.60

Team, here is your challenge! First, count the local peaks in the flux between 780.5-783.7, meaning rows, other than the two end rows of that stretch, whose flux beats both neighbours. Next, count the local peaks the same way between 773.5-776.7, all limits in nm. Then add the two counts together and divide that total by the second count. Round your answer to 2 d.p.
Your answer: 1.33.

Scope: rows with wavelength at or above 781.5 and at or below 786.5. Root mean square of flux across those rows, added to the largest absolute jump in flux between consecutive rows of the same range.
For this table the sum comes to 29.1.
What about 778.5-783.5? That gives 29.3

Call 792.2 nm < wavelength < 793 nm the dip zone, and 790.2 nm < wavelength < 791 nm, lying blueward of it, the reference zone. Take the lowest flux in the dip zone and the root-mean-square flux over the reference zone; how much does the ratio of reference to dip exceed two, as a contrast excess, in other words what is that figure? -1.03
